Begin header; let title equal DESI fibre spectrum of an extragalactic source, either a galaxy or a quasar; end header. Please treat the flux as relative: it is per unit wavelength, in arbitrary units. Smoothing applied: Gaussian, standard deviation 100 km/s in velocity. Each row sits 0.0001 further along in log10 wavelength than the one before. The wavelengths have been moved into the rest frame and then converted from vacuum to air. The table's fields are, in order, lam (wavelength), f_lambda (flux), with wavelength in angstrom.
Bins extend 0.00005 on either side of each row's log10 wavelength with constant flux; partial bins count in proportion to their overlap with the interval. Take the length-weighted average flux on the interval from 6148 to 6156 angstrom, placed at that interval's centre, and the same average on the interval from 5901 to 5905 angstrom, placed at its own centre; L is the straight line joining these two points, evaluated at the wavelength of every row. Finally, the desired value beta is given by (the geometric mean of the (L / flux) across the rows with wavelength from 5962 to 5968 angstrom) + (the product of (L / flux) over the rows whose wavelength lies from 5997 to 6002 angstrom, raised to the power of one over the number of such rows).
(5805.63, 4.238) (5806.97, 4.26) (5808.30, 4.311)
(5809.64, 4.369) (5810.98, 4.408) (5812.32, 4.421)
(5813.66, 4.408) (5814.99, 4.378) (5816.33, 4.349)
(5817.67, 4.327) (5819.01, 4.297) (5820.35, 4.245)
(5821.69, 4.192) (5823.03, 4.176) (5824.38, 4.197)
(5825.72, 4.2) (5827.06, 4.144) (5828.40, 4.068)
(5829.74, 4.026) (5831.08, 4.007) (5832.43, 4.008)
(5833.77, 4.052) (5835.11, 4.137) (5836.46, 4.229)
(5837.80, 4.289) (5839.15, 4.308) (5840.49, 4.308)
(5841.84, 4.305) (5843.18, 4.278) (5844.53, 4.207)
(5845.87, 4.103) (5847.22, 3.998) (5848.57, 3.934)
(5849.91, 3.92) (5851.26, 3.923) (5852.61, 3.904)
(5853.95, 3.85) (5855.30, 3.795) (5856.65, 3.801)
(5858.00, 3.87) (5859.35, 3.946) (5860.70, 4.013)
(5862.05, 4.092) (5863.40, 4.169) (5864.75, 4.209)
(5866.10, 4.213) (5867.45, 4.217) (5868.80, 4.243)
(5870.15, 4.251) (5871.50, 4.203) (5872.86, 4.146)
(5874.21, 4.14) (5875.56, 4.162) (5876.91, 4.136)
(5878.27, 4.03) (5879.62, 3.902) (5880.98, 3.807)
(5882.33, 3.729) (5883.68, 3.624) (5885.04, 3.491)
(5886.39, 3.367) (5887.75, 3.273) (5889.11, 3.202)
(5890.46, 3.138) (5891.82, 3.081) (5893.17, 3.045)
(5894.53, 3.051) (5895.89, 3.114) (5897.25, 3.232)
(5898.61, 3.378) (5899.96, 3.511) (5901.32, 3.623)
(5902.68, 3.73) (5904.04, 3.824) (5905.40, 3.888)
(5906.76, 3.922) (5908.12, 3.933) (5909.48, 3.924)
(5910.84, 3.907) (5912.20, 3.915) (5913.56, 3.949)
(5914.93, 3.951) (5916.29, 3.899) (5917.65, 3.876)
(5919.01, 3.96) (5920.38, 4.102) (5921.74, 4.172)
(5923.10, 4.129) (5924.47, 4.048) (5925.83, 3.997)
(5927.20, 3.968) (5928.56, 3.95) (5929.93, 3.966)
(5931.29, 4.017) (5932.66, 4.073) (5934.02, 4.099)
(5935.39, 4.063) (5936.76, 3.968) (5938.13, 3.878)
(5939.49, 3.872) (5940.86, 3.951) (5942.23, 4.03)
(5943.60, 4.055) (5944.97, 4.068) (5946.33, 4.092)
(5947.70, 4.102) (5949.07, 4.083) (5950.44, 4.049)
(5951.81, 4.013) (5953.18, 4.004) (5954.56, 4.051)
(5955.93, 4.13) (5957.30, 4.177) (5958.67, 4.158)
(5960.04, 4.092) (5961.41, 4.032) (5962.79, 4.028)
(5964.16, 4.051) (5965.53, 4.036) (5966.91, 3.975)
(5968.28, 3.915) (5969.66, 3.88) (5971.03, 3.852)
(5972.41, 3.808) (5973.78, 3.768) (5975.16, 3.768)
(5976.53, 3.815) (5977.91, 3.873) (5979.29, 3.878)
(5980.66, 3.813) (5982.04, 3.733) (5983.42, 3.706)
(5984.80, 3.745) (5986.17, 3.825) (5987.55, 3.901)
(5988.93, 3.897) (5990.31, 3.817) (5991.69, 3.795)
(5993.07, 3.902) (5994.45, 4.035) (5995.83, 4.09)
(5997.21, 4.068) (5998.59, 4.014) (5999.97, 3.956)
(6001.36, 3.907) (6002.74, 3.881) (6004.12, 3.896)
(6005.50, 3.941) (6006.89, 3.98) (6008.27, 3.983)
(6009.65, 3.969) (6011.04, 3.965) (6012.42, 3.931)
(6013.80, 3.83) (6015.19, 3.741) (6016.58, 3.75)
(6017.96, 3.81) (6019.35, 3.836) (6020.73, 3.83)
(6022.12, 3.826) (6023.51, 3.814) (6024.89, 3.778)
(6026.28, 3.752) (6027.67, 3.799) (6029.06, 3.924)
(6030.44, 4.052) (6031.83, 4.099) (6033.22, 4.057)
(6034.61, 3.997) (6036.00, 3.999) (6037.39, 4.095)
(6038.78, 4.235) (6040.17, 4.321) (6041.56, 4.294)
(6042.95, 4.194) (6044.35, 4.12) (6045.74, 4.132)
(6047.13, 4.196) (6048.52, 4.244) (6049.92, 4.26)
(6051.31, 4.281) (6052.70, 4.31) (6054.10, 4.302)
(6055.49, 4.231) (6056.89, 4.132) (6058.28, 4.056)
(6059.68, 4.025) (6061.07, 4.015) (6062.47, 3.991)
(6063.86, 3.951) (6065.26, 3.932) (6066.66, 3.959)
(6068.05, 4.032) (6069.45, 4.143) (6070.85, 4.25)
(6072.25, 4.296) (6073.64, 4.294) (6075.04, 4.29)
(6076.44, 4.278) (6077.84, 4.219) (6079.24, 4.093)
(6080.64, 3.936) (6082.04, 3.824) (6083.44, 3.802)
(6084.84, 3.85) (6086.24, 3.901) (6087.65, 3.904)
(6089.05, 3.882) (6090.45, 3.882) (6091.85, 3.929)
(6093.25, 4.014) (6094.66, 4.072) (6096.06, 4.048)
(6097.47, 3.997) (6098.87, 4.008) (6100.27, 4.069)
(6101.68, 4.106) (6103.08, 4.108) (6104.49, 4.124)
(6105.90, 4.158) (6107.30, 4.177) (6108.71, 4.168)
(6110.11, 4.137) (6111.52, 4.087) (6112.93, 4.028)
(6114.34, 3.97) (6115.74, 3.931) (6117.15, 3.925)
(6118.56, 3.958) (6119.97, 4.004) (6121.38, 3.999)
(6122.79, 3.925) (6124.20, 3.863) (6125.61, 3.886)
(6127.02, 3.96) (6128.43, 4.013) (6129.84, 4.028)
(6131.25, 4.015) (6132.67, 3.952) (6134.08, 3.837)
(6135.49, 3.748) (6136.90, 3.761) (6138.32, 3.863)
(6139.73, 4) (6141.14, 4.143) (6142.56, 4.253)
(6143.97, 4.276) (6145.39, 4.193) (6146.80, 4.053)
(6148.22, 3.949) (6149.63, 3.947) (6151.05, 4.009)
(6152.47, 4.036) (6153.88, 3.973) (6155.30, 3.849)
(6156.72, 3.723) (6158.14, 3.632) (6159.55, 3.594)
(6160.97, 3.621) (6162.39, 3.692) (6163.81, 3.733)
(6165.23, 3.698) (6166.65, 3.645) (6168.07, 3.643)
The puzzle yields 1.90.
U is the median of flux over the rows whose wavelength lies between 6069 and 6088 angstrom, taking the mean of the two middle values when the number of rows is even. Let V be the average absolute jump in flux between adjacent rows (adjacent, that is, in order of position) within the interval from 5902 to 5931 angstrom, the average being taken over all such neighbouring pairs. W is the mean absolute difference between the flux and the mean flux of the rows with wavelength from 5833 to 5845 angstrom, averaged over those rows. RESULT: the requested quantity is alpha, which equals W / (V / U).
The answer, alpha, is 6.5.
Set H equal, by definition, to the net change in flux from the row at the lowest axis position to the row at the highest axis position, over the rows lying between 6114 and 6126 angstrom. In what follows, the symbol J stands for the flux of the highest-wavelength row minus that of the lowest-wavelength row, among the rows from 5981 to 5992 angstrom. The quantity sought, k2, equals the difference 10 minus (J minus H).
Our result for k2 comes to 9.9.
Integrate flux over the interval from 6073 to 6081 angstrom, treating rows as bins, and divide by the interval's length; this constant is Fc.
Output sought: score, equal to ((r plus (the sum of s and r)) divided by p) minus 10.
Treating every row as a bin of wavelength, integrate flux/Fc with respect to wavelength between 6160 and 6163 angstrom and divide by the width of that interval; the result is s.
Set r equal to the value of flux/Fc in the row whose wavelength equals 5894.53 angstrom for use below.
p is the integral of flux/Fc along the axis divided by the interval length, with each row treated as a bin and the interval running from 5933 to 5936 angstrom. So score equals -7.6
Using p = 0.97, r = 0.73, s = 0.870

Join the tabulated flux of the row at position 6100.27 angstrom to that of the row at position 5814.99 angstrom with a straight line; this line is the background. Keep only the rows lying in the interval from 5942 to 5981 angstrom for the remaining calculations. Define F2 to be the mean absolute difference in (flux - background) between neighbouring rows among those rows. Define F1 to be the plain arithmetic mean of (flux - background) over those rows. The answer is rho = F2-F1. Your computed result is 0.27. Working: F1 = -0.2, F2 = 0.035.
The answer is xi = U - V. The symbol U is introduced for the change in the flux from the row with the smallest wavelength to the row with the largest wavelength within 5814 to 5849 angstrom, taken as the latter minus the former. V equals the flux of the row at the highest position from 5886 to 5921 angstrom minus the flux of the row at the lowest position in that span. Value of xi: -1.18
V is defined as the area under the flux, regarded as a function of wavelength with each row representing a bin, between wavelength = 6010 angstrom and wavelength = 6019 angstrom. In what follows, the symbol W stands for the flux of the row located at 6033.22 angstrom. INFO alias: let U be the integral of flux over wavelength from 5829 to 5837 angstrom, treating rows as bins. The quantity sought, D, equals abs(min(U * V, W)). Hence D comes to 4.06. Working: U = 32.6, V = 35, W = 4.057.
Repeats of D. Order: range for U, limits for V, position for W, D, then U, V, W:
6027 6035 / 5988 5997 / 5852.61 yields 3.90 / 31.9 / 35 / 3.904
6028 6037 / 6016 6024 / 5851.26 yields 3.92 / 36.1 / 30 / 3.923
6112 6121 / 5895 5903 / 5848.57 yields 3.93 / 35.8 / 27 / 3.934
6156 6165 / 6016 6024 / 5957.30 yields 4.18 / 33.0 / 30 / 4.177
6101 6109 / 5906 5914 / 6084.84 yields 3.85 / 33.1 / 31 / 3.85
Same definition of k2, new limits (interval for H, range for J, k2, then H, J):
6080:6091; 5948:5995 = 10.0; -0.05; -0.05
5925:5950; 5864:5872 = 10.1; 0.09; -0.01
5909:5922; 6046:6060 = 10.4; 0.25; -0.17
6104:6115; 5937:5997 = 9.6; -0.15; 0.21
